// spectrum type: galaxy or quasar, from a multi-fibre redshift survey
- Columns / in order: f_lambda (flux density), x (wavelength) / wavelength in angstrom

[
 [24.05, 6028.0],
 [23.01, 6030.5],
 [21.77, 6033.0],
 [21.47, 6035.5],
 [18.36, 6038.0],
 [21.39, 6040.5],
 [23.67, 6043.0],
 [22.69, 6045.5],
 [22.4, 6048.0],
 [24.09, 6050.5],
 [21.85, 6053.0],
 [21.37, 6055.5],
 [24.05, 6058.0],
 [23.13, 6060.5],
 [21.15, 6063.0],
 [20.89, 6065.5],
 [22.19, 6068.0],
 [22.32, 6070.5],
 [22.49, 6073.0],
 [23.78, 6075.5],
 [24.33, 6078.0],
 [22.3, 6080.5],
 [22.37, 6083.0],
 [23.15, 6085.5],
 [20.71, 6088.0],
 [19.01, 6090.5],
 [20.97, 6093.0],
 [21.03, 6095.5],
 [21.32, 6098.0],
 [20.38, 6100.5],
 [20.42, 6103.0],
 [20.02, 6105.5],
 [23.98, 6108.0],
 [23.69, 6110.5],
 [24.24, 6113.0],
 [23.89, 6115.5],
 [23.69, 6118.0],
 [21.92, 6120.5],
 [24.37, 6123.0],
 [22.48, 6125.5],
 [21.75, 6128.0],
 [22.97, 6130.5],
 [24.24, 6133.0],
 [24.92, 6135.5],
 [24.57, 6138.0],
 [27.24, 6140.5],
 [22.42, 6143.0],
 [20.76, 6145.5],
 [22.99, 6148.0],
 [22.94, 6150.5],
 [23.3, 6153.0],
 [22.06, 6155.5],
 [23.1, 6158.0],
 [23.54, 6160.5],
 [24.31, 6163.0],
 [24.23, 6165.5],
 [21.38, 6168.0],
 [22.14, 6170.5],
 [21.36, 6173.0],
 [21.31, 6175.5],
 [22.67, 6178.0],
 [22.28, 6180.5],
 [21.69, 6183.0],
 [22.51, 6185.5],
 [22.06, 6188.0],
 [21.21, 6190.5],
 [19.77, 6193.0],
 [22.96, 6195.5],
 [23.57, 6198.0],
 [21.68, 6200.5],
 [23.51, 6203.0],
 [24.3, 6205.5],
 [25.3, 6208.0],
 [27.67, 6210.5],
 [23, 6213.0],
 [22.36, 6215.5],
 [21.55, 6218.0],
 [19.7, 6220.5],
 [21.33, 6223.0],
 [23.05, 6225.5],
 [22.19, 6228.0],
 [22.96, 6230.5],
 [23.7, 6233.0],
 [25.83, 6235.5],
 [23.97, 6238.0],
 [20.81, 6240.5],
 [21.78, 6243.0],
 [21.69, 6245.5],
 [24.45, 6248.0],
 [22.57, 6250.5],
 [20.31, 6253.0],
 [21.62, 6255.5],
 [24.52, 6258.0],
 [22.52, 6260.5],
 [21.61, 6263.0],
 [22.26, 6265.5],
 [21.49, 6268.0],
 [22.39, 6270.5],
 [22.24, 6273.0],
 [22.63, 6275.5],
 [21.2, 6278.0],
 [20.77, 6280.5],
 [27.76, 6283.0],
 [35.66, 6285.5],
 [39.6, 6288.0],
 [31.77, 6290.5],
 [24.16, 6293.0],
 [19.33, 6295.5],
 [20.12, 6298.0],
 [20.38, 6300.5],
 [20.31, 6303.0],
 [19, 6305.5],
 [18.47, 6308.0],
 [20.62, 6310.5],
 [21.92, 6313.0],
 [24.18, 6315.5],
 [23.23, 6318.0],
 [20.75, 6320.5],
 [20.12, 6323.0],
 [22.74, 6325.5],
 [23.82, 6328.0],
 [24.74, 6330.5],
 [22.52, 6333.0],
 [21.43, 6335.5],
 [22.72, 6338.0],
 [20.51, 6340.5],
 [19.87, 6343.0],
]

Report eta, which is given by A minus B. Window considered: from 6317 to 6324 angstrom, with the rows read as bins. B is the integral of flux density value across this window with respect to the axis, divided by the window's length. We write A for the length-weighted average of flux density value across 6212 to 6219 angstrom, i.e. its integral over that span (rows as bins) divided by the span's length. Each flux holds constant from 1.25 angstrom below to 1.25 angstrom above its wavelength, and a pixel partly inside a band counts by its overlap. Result 1.0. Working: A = 22.3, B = 21.3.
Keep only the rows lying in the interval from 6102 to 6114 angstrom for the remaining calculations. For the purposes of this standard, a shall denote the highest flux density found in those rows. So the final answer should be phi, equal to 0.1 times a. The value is 2.42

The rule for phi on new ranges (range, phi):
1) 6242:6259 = 2.45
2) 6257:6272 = 2.45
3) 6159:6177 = 2.43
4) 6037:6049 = 2.37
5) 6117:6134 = 2.44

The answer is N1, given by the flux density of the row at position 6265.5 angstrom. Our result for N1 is 22.26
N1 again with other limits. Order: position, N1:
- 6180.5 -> 22.28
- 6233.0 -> 23.7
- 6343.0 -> 19.87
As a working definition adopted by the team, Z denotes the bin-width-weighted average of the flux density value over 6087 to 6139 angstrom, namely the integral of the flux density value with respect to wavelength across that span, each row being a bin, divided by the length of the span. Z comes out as 22.4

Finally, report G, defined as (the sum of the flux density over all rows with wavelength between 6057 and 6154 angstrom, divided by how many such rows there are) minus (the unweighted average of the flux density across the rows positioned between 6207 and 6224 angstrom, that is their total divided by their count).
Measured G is -0.4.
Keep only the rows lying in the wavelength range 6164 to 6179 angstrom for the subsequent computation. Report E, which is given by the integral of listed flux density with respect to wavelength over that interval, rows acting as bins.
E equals 333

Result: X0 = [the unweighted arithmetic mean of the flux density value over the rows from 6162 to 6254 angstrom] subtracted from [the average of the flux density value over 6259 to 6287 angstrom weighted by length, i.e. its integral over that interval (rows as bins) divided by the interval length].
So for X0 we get 1.2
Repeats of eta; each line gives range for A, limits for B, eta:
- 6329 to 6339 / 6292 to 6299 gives 1.7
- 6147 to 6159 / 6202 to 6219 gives -1.1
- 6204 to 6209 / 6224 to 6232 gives 2.0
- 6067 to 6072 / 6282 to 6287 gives -10.0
